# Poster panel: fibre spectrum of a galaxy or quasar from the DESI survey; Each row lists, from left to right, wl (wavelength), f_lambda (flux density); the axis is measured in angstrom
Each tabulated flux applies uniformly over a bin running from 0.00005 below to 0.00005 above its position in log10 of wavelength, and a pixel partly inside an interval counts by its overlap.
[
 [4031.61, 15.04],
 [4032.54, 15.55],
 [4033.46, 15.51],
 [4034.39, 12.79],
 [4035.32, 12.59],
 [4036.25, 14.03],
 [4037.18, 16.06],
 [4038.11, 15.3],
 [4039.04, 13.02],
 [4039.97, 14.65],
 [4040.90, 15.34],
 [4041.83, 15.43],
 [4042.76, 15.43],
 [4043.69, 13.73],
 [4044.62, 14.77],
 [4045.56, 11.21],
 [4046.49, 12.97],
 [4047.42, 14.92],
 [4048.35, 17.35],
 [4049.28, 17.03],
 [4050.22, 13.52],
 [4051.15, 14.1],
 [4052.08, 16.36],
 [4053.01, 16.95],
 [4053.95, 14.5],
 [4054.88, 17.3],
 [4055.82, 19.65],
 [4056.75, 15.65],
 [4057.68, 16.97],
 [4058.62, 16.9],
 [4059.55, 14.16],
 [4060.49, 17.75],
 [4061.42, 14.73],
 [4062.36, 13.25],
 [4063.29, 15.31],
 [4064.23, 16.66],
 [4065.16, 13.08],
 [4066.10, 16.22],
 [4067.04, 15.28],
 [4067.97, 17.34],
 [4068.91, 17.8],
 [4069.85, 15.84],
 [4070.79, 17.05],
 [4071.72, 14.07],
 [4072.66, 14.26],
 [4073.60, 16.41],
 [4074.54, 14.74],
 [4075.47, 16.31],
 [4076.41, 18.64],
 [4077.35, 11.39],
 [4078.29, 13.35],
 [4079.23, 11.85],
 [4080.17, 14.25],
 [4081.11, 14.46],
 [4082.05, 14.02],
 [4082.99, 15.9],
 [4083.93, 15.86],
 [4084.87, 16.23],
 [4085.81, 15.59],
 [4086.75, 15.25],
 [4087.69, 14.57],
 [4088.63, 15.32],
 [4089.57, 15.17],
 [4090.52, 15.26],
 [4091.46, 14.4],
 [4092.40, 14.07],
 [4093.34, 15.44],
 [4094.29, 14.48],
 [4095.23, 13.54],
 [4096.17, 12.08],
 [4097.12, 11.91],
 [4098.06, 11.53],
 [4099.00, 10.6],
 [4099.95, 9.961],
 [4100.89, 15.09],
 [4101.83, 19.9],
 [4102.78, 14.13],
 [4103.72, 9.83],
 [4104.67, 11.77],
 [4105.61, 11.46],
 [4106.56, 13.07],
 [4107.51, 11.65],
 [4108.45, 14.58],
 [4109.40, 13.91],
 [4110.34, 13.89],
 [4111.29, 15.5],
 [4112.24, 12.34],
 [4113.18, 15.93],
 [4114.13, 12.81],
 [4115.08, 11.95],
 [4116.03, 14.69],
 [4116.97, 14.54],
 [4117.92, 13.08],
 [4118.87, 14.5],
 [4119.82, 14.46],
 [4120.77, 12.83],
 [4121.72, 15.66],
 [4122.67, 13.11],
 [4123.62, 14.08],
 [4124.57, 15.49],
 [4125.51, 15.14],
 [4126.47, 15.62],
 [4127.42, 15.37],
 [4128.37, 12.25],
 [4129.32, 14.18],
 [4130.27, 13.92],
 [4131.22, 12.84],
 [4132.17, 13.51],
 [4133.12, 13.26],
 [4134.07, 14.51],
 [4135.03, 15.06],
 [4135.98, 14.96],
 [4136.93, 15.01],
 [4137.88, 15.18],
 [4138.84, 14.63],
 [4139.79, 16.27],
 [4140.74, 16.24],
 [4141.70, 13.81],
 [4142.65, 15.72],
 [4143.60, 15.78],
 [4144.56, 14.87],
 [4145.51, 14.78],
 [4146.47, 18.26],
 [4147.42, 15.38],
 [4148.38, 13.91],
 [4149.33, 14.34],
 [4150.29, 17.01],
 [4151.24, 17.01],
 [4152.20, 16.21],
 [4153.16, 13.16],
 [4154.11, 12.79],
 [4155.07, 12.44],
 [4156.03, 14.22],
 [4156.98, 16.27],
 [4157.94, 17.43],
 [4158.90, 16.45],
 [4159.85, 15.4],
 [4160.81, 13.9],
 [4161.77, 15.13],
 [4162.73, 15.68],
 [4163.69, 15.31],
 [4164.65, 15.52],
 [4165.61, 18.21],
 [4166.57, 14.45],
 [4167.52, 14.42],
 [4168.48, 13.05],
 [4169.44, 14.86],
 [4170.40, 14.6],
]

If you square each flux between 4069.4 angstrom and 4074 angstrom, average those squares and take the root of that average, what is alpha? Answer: 15.6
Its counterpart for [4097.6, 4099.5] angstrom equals 11.1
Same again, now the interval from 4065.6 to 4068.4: 16.3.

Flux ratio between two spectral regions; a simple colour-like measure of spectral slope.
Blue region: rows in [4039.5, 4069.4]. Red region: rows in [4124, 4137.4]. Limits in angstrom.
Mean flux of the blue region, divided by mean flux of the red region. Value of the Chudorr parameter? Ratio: 1.08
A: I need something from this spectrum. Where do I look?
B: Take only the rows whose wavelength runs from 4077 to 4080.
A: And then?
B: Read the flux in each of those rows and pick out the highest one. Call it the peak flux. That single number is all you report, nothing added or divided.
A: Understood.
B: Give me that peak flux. 13.35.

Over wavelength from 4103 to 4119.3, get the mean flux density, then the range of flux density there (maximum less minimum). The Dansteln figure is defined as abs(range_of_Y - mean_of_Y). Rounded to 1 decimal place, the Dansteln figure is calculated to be 7.2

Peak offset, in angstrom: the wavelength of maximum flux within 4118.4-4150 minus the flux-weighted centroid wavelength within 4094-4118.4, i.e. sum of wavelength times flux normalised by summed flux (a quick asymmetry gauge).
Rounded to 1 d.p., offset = 40.2 angstrom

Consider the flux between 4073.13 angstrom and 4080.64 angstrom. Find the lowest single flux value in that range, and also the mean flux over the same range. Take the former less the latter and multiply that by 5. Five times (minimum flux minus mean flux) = -16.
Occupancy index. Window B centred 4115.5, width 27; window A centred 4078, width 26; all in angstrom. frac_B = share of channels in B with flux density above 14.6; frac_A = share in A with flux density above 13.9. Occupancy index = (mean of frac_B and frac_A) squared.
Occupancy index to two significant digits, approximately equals 0.33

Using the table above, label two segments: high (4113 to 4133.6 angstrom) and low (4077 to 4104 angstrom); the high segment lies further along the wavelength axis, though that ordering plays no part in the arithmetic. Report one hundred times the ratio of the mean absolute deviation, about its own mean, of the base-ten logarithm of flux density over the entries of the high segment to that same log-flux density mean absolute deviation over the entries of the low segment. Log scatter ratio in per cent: 58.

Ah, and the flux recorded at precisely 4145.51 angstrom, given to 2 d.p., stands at 14.78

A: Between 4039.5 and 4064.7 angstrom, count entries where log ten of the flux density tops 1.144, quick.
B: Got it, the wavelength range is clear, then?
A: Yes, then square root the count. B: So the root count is 4.7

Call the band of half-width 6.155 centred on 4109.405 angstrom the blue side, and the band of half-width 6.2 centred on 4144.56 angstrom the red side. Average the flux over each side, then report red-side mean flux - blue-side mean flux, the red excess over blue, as 2.5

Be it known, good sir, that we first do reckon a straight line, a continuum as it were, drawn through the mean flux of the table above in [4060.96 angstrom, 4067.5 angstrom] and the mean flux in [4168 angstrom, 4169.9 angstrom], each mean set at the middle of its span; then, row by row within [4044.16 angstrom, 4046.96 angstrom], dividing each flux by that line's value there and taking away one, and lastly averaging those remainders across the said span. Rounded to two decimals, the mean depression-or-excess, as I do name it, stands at -0.14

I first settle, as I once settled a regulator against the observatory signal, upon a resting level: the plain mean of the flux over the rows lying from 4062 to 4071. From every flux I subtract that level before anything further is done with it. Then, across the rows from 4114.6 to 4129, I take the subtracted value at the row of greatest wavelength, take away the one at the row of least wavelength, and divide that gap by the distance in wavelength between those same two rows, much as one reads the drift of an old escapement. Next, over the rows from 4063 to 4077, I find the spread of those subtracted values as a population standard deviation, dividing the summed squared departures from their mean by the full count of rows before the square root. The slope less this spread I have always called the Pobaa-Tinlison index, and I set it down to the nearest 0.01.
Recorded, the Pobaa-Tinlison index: -1.43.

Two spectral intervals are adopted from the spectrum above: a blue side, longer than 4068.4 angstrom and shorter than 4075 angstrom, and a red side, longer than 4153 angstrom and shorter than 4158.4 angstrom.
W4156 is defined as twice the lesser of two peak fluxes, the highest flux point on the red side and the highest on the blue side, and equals 34.9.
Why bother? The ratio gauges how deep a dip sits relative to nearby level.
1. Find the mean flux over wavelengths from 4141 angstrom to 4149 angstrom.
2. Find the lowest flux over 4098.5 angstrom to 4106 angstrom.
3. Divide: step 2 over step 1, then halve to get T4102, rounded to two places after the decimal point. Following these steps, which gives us 0.32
